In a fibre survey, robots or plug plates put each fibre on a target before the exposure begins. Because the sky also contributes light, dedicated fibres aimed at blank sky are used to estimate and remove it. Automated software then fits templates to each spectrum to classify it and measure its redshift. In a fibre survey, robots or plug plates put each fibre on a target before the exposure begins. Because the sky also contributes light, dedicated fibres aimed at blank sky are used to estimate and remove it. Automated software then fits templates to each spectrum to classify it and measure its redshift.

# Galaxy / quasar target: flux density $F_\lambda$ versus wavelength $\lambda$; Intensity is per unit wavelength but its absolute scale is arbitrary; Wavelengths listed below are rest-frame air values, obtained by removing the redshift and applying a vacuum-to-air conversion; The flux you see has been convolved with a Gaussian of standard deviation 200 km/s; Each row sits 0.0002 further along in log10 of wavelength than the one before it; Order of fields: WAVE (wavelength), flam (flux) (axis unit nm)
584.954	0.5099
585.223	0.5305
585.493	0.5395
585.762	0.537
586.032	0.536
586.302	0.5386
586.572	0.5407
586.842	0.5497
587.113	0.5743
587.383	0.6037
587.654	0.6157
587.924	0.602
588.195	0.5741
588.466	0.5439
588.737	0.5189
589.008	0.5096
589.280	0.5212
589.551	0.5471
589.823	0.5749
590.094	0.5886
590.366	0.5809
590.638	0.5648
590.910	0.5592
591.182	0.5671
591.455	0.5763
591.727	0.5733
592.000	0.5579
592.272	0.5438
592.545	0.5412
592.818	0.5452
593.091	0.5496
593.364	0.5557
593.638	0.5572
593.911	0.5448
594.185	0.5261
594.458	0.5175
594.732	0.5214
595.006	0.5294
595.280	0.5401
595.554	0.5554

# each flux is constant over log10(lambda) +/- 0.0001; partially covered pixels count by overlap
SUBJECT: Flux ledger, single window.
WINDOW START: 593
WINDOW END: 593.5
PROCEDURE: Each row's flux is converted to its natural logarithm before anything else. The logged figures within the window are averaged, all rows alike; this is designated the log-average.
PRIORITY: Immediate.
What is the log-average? -0.593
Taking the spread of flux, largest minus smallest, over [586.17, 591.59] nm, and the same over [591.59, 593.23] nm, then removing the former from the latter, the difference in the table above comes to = -0.07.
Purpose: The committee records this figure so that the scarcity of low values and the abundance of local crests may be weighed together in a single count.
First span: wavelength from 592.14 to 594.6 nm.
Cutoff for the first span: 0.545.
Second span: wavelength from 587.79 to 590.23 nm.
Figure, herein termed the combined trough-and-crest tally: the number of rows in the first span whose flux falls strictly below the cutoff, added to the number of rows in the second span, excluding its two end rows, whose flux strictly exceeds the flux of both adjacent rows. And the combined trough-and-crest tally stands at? 5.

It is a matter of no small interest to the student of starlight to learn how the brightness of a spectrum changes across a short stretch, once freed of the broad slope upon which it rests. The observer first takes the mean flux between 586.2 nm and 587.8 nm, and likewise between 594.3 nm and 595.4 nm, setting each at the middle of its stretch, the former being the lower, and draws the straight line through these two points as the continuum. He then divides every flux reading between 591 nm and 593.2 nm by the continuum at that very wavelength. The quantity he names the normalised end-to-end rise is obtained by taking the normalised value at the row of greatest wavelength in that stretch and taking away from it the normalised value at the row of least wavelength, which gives -0.012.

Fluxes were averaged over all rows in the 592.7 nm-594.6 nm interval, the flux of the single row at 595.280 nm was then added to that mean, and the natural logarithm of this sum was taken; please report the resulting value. 0.079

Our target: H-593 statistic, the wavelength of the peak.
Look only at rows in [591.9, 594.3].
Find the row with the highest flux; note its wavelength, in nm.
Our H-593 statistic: 592.000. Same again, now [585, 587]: 586.842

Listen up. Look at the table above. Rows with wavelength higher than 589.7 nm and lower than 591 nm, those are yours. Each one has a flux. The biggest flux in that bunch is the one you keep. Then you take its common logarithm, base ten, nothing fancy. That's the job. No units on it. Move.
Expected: -0.23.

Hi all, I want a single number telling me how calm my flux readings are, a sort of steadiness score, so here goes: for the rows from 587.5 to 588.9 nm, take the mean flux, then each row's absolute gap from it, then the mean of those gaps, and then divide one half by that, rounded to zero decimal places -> 16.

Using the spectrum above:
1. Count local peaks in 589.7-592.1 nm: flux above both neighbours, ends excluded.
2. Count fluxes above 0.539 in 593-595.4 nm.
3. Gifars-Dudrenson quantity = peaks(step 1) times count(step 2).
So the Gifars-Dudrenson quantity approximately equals 10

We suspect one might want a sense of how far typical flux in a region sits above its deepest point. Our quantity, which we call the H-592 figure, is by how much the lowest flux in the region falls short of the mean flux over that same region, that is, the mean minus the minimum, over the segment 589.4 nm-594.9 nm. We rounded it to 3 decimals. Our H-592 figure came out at 0.037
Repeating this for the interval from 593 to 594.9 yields 0.021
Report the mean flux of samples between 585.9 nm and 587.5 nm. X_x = 0.557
